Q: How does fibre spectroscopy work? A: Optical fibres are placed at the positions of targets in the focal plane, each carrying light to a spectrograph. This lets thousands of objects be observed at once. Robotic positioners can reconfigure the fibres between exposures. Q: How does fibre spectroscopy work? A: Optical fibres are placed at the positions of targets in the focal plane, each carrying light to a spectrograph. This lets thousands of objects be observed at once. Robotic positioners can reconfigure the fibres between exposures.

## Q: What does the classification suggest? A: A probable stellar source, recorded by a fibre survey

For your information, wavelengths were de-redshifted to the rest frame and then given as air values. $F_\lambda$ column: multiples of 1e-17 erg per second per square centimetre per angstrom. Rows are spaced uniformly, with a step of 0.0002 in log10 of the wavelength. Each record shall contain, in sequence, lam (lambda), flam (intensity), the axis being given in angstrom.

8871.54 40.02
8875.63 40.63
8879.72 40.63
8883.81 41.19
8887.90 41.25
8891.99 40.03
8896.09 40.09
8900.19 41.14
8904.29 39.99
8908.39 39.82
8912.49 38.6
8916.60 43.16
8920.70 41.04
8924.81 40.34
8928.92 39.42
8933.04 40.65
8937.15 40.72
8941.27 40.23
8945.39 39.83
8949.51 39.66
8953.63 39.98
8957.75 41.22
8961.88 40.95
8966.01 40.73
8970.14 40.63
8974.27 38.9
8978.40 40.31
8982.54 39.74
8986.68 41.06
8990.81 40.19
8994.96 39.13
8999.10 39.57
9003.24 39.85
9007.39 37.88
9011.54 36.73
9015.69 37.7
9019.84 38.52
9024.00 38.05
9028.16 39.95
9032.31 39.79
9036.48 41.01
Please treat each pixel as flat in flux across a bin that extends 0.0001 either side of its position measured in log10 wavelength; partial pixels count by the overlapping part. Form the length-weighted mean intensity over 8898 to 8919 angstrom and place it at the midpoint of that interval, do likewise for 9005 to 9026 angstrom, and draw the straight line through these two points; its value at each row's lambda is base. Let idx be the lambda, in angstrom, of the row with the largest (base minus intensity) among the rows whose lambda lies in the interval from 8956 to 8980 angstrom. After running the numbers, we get 8974.27 angstrom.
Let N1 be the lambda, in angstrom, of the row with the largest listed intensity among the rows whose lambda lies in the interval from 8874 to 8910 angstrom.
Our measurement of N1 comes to 8887.90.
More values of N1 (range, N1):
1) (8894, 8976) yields 8916.60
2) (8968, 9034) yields 8986.68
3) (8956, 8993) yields 8957.75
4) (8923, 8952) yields 8937.15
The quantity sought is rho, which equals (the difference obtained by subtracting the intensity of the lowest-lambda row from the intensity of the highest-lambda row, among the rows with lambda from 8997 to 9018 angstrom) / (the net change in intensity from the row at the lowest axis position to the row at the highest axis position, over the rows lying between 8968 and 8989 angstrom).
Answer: -4.3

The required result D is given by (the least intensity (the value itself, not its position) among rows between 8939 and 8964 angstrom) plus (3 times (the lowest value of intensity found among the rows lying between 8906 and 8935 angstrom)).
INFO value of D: 155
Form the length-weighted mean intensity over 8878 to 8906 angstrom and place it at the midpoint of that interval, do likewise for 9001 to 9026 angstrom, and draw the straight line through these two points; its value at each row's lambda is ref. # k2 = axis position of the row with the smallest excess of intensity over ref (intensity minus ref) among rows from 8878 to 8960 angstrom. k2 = 8912.49 angstrom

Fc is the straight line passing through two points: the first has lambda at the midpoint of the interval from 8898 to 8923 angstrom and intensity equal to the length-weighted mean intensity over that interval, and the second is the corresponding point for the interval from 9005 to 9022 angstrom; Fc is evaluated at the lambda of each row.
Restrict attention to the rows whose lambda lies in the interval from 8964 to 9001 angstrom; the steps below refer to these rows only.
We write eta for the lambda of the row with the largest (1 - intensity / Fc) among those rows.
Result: 8974.27 angstrom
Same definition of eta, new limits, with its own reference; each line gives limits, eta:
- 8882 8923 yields 8912.49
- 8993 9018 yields 9011.54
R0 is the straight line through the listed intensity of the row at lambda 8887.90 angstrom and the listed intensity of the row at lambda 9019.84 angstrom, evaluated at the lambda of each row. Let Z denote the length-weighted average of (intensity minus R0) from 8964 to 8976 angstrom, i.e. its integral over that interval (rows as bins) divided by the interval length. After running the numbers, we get 0.57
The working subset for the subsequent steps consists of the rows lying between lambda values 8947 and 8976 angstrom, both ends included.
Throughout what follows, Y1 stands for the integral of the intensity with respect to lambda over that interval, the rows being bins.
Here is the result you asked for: 1169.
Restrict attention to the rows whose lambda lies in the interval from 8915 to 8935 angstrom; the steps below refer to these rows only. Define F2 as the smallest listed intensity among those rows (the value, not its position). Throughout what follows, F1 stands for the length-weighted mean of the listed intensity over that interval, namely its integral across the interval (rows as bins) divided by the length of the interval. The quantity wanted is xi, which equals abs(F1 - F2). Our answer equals 1.45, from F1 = 40.9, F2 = 39.42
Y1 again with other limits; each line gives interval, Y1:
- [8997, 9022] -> 959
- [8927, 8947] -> 803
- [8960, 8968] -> 327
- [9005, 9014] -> 337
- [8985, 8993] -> 325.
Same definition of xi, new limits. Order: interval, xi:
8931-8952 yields 0.56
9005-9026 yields 1.07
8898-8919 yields 1.96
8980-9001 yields 0.81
